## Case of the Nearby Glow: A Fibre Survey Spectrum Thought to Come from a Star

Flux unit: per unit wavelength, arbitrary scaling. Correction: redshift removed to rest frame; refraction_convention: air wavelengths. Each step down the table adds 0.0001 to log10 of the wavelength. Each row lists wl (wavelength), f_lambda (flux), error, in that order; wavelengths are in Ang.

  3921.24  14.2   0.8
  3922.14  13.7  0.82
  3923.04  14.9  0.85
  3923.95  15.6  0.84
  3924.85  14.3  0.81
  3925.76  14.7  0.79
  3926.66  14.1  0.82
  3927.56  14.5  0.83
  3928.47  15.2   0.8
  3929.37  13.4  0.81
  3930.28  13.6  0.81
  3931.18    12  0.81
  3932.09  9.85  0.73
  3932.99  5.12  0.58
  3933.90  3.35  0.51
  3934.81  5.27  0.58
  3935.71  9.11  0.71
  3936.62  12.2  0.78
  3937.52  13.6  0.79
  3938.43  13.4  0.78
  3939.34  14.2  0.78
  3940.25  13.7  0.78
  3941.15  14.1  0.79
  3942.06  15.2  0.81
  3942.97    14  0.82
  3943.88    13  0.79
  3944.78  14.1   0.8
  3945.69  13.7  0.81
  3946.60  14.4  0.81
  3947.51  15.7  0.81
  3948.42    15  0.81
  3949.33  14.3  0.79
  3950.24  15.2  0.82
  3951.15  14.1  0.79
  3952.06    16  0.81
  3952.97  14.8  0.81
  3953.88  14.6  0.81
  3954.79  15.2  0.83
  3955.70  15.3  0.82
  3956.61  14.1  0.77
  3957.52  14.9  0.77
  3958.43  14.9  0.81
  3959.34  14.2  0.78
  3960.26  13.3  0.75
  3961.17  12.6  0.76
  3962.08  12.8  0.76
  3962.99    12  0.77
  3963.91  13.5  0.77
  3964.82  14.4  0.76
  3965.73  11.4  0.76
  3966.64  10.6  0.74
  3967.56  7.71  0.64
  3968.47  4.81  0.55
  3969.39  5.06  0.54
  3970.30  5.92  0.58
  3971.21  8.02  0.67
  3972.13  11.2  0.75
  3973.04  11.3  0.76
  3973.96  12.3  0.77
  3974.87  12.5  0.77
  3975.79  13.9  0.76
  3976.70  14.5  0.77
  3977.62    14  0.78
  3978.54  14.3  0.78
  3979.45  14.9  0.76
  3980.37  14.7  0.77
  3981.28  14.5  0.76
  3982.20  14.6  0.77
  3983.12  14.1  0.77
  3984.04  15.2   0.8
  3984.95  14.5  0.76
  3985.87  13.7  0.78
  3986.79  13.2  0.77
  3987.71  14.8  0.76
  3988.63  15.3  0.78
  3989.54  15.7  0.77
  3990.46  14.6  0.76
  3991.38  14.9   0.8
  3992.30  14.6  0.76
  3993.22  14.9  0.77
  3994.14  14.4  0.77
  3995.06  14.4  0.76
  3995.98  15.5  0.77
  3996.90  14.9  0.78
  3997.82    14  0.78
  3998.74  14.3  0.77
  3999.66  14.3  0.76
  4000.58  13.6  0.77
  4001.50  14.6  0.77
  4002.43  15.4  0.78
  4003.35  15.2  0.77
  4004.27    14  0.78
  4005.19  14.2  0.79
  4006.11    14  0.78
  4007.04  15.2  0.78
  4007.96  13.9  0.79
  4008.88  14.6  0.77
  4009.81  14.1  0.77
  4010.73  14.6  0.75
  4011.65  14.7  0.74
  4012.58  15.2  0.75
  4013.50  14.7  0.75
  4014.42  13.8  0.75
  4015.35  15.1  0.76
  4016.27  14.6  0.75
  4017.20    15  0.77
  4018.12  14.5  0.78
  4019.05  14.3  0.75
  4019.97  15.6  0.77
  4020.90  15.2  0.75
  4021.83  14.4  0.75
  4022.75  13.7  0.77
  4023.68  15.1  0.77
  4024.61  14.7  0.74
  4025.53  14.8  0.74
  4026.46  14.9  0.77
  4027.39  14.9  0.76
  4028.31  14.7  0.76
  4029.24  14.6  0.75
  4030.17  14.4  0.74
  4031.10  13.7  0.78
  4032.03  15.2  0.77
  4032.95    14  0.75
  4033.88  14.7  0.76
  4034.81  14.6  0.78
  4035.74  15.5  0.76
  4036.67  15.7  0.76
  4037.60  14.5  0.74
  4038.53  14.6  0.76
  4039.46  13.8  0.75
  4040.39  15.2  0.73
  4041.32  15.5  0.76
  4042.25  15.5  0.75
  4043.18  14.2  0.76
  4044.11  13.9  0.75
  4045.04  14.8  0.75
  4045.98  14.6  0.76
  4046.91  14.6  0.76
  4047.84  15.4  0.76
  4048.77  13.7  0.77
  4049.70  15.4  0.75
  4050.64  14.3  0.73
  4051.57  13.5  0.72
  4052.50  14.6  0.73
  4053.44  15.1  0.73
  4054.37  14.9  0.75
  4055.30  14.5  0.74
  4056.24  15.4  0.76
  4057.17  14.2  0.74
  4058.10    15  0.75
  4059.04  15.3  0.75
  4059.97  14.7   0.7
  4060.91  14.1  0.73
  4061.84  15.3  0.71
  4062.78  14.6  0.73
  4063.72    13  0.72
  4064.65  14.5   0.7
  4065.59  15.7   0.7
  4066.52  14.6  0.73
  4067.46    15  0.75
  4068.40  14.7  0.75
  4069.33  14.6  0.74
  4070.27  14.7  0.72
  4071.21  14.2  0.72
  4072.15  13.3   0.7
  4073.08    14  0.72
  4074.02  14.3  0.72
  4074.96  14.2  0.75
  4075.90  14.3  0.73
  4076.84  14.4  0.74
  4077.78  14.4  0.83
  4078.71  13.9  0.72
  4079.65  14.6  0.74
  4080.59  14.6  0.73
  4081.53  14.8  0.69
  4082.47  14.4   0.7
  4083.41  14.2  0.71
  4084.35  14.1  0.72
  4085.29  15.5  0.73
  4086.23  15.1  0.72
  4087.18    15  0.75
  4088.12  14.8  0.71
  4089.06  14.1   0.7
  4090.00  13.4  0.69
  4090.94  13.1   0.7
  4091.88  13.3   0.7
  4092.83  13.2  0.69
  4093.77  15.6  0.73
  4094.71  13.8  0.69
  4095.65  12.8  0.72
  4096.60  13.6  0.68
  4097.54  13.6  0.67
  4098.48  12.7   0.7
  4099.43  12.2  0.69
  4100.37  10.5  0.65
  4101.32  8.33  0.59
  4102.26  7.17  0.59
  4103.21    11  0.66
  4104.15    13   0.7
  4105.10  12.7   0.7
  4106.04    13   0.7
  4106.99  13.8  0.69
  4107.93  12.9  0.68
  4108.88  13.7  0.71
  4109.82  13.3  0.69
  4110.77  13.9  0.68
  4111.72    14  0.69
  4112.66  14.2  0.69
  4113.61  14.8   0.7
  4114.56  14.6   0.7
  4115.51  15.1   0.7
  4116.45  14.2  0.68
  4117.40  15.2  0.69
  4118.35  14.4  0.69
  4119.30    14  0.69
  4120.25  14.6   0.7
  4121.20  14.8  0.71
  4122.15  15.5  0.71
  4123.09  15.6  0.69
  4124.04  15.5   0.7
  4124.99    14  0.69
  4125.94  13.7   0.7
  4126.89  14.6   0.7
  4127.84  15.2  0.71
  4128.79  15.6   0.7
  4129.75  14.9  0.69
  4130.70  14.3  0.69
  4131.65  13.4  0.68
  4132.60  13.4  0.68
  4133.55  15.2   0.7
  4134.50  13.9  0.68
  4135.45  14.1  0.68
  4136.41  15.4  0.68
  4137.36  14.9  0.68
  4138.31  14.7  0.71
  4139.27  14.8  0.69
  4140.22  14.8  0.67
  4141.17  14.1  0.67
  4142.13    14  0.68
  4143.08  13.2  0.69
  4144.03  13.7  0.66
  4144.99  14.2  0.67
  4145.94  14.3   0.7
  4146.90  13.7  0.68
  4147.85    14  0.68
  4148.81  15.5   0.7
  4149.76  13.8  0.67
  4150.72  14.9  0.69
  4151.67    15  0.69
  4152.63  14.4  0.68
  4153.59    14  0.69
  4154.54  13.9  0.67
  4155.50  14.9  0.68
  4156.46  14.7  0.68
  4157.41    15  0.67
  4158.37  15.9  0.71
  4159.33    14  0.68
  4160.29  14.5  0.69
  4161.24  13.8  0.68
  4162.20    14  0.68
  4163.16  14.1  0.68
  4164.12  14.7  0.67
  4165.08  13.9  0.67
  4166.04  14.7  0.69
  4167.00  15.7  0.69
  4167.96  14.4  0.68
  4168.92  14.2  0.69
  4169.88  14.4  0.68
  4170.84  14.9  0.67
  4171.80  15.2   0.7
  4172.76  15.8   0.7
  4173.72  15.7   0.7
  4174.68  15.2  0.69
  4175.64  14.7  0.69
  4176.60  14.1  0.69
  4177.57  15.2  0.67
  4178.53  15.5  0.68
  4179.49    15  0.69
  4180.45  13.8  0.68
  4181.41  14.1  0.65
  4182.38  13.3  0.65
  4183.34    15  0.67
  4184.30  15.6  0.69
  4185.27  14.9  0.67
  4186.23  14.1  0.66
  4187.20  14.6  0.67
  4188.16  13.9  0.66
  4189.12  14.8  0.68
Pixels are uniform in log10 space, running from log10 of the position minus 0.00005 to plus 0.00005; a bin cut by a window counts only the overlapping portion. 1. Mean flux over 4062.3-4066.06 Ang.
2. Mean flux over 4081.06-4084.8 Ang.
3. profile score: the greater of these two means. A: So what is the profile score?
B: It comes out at 14.4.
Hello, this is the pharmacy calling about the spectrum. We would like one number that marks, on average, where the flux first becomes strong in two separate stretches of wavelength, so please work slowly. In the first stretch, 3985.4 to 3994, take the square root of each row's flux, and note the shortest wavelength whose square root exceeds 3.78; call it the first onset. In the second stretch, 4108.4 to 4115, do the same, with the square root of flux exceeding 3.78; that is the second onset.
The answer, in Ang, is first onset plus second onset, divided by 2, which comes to 4050.7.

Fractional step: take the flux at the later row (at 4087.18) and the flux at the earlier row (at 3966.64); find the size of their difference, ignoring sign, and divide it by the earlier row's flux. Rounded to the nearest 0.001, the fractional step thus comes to 0.415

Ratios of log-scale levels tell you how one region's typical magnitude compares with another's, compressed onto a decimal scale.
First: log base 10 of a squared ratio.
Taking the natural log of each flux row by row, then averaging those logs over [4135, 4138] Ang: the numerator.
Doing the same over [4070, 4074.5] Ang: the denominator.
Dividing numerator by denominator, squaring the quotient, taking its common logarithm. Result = 0.02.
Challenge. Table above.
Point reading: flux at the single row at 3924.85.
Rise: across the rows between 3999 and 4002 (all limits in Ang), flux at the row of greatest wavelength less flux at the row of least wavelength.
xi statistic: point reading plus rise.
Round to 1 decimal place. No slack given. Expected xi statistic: 14.6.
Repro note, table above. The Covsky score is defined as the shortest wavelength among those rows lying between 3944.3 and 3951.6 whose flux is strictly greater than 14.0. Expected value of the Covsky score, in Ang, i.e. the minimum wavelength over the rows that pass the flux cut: 3944.78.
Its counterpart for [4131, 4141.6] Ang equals 4133.55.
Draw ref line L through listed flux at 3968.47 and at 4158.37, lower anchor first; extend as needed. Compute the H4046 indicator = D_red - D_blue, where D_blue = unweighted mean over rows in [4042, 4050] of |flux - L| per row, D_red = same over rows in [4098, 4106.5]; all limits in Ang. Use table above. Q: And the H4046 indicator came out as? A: -3.7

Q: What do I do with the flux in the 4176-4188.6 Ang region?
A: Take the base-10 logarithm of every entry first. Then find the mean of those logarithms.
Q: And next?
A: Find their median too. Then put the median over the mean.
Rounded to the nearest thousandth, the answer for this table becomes 1.002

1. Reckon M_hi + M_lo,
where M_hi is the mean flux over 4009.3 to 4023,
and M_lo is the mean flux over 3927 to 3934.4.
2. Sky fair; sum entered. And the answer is 25.5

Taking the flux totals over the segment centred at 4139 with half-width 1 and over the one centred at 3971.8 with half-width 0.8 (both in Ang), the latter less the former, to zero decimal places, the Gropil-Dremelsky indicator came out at -10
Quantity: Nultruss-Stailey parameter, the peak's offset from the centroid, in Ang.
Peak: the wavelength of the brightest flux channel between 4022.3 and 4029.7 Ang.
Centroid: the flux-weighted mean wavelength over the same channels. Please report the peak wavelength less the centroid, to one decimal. -2.3 Ang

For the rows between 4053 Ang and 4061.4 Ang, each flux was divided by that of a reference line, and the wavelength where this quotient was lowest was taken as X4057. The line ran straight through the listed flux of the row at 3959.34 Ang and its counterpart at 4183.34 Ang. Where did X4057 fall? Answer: 4060.91 Ang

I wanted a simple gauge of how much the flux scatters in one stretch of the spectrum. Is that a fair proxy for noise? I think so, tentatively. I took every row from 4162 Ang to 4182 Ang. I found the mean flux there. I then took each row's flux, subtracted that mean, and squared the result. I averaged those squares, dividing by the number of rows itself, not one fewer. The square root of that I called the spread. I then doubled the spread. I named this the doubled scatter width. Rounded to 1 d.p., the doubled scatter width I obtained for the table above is 1.2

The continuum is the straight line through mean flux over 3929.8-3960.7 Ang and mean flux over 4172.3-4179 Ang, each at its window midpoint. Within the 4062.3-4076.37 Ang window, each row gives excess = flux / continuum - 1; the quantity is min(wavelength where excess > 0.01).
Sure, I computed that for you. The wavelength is 4062.78 Ang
